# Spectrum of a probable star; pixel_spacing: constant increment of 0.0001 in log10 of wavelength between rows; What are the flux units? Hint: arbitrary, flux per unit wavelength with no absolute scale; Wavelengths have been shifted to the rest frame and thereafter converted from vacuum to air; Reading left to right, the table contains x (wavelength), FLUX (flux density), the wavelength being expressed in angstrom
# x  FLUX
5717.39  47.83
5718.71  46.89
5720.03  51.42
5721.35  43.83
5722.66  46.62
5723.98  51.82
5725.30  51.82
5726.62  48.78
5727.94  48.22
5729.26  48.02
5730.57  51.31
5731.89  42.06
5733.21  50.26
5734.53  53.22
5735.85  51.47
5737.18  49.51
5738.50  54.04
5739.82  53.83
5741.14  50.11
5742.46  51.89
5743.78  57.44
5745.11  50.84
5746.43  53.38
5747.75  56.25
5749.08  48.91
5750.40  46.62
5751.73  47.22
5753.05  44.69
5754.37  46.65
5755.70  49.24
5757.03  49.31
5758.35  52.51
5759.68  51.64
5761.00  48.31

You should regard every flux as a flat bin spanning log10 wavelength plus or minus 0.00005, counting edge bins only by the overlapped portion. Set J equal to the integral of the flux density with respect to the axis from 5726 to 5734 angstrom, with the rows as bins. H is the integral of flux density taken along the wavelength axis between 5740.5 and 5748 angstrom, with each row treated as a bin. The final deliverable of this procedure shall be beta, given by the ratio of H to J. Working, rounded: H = 399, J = 386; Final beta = 1.03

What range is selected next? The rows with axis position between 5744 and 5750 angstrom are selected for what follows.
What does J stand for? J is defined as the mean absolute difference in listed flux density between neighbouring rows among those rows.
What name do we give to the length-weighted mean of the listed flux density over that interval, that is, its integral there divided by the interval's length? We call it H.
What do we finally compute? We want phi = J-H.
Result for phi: -48.2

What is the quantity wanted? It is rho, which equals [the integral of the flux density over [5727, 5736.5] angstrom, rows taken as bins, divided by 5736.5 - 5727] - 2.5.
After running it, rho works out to 46.7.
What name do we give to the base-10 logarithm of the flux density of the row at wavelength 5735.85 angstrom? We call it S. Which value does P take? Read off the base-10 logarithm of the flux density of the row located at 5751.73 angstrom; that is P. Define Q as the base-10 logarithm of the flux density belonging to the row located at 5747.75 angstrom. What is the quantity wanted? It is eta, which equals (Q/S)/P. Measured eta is 0.611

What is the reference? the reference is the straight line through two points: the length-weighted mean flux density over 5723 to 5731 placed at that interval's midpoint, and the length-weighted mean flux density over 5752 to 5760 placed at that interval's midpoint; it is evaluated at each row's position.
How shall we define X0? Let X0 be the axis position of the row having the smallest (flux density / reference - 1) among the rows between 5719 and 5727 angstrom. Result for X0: 5721.35 angstrom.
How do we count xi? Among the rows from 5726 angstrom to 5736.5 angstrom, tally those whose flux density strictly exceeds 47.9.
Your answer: 7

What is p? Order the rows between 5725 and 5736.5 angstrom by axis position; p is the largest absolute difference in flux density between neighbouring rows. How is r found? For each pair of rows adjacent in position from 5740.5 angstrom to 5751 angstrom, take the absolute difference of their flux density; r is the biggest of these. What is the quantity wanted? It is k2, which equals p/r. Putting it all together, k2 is 1.26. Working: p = 9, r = 7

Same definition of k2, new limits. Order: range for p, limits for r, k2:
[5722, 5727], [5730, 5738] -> 0.56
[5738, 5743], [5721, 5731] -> 0.72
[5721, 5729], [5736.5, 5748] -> 0.79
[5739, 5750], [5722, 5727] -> 1.41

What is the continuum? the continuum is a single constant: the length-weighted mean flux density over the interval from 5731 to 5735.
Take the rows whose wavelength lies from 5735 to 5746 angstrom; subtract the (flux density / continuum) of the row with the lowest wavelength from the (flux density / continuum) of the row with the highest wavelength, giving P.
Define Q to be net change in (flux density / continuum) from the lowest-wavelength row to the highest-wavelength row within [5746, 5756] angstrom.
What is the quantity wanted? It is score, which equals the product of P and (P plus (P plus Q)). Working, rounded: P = -0.01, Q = -0.09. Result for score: 0.00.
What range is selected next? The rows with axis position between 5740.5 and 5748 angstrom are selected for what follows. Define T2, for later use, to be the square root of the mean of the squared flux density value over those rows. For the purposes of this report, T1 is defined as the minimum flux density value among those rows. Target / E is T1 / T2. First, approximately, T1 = 50.11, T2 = 53.4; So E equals 0.94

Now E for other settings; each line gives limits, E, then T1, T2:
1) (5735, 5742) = 0.96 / 49.51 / 51.8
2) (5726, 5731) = 0.98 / 48.02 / 49.1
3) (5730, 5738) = 0.85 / 42.06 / 49.8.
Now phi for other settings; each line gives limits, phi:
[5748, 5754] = -45.7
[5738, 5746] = -49.5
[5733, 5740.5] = -49.8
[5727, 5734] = -42.9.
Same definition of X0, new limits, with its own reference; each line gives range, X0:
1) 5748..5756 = 5753.05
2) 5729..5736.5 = 5731.89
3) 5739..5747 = 5741.14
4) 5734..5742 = 5737.18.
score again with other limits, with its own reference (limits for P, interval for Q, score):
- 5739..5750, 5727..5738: 0.02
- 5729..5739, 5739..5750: 0.02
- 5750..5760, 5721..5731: 0.04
